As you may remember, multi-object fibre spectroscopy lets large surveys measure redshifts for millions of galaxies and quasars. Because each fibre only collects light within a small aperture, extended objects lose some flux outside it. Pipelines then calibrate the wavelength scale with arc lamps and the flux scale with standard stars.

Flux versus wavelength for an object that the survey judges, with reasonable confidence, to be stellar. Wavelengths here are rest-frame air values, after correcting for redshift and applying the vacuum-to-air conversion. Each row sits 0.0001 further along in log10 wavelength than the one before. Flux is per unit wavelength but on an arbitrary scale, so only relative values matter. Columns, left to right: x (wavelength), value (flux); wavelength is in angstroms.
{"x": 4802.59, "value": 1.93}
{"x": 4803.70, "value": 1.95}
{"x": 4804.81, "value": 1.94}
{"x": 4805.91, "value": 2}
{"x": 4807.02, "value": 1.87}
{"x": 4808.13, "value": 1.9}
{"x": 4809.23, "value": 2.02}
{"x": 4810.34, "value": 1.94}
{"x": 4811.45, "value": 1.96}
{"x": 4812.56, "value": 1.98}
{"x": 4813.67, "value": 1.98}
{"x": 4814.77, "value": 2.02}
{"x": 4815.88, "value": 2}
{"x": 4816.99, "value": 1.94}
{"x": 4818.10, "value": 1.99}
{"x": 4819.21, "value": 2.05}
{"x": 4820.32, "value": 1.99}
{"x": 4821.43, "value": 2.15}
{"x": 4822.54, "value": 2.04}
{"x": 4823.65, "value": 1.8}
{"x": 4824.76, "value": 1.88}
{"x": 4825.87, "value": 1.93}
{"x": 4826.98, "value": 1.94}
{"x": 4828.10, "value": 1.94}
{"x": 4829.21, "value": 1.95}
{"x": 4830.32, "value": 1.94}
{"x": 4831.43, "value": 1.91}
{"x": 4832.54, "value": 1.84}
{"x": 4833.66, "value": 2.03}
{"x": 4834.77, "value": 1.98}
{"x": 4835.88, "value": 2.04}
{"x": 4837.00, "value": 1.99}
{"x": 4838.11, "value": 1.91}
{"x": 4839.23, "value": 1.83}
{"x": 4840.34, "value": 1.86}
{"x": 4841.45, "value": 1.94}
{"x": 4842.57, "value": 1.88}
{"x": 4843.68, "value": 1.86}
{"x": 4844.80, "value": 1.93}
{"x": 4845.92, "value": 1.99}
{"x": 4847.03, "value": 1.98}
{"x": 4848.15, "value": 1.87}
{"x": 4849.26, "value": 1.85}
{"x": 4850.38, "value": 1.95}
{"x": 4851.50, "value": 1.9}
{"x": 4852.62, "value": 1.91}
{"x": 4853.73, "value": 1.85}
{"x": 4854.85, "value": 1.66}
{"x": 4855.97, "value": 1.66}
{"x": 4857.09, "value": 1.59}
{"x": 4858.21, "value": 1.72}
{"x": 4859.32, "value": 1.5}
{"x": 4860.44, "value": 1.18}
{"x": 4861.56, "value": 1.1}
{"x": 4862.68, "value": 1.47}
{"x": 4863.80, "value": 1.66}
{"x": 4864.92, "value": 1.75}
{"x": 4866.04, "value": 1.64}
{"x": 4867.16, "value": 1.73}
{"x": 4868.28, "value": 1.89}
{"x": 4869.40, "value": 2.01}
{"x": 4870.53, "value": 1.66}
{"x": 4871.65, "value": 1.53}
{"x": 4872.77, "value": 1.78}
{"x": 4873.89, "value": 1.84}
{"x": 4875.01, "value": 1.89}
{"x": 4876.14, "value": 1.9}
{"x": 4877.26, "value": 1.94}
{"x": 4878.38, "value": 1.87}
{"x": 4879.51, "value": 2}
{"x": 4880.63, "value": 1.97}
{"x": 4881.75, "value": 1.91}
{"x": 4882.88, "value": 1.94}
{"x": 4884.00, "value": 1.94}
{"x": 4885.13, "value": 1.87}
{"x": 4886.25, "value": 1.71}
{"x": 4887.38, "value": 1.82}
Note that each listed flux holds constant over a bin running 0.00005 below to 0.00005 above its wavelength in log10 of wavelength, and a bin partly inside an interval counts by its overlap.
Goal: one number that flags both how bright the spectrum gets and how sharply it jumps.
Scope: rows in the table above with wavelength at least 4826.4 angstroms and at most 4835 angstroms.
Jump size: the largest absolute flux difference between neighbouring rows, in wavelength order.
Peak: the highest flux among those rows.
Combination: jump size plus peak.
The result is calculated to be 2.22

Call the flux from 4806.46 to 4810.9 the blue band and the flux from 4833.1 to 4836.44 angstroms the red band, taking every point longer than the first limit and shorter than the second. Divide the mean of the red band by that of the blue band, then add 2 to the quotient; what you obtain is 3.04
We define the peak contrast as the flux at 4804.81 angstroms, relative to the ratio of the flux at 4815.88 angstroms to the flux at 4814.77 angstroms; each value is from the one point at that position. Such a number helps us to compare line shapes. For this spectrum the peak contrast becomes 2.0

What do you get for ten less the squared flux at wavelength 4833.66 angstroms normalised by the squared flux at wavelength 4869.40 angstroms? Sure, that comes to 8.98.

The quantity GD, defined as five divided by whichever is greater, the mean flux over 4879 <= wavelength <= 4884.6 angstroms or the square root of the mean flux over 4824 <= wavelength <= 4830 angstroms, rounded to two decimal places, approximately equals 2.56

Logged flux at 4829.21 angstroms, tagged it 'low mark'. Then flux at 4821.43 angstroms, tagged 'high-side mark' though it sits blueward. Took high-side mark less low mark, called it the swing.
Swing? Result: 0.20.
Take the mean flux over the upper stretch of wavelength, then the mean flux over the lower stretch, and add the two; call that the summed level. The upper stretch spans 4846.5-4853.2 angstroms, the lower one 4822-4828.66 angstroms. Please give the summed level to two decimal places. 3.83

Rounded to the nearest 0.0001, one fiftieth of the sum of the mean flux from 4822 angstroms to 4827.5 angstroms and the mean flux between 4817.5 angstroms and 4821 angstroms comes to 0.0786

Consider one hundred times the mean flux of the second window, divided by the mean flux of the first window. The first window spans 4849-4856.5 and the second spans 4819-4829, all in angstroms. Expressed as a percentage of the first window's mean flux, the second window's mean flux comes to 108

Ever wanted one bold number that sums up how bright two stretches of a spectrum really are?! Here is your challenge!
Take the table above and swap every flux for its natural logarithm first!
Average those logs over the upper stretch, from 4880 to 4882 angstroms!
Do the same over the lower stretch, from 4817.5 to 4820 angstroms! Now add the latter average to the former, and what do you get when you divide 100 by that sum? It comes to 73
